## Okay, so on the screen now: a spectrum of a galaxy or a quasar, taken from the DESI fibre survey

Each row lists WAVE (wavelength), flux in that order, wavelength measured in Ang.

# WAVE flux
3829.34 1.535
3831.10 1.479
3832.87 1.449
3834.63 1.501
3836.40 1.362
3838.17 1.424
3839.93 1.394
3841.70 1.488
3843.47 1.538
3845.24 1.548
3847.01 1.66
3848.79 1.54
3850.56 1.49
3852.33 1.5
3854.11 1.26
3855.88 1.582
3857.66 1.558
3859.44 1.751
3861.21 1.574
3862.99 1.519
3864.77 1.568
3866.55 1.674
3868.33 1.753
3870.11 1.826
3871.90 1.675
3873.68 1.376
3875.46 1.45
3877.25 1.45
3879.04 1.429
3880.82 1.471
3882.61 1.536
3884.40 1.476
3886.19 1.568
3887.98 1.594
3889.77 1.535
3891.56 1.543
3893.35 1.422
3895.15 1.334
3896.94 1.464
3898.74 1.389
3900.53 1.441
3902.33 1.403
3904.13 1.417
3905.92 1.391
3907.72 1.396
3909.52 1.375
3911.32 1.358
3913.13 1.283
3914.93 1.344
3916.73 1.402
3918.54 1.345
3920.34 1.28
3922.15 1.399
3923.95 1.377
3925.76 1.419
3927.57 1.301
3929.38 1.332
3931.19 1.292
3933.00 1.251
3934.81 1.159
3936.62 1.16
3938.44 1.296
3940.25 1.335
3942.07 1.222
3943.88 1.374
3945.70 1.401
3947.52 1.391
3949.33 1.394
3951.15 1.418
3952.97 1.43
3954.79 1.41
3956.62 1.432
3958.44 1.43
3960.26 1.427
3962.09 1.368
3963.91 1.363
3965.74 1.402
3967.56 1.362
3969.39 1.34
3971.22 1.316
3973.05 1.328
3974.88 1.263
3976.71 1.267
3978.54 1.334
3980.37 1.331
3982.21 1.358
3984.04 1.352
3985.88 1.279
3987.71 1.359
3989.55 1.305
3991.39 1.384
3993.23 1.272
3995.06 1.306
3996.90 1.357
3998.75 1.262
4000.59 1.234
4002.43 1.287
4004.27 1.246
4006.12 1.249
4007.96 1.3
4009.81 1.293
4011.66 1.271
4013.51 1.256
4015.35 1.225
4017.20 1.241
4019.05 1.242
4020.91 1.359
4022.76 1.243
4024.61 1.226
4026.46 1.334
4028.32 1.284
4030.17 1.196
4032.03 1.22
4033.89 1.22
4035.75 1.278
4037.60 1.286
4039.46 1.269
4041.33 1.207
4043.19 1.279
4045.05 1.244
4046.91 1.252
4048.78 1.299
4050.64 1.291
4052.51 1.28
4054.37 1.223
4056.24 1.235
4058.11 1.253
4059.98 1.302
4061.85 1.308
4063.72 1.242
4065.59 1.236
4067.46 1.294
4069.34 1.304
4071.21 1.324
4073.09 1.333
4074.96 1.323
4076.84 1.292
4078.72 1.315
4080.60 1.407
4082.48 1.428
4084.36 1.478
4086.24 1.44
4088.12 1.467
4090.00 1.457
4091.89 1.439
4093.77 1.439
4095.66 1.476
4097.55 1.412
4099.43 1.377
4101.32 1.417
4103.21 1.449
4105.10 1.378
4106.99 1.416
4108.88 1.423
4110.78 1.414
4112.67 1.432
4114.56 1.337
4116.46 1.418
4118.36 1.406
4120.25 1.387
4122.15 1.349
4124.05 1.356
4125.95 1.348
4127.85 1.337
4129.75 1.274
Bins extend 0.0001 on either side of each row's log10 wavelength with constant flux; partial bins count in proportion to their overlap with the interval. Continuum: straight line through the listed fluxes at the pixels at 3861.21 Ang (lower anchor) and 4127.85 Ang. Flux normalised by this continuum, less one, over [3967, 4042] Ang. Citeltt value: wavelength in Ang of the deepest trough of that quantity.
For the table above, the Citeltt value 4030.17 Ang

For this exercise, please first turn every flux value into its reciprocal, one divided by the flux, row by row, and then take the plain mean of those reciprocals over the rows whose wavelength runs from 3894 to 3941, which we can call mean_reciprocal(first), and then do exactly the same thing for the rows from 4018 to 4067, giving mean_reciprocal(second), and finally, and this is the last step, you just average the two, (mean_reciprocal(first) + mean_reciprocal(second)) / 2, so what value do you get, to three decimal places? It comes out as 0.770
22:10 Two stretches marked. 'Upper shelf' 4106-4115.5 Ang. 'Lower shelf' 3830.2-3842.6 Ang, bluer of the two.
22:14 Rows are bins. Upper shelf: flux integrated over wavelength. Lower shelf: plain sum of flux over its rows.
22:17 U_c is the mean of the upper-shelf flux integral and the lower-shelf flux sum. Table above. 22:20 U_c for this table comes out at 12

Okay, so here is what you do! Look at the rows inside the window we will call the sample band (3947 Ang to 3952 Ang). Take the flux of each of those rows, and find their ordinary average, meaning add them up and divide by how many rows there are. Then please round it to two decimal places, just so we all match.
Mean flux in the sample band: 1.40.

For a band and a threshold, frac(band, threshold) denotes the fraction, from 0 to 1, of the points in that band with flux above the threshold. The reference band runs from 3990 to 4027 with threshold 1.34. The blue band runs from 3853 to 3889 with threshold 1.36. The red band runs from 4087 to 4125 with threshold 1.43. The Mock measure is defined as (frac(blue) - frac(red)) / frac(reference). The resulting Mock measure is 4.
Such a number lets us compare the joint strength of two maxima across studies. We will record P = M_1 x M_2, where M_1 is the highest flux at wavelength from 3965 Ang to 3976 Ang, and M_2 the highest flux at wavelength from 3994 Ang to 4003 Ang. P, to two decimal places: 1.90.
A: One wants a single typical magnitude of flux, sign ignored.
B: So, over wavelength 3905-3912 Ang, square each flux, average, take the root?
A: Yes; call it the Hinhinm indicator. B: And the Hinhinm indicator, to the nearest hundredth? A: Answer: 1.38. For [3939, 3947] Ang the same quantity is 1.33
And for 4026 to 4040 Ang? 1.26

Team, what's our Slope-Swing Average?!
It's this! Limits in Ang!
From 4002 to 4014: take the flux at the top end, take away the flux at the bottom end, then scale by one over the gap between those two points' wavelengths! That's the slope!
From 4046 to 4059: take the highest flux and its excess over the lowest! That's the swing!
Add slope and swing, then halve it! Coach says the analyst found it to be 0.037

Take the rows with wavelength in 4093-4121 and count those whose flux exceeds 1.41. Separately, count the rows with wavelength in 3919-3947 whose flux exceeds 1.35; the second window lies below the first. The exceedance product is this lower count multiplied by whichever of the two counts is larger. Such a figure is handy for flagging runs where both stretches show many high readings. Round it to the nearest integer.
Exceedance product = 50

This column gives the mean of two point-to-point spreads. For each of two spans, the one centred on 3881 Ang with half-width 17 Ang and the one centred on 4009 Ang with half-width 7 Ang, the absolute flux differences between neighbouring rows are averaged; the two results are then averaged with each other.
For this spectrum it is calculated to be 0.054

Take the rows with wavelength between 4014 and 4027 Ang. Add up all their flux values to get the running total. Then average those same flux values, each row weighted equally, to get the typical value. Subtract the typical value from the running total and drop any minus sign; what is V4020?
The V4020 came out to 7.6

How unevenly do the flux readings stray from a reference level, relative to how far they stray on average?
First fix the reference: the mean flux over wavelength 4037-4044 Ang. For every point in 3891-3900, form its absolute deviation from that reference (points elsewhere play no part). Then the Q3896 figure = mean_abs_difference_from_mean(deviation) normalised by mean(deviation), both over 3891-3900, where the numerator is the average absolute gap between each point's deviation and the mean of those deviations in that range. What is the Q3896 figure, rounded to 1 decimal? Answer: 0.3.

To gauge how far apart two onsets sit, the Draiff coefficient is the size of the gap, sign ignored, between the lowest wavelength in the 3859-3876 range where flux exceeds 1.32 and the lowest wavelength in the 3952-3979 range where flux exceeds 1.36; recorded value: 93.5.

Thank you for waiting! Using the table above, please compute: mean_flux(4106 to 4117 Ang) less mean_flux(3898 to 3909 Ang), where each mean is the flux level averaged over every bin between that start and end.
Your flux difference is 0.00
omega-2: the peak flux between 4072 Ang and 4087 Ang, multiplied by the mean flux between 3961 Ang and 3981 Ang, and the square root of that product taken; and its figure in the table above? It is 1.40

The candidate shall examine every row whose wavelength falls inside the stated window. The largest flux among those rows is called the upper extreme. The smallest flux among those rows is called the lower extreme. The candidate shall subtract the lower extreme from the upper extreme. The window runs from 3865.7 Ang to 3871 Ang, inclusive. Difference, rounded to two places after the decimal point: 0.15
